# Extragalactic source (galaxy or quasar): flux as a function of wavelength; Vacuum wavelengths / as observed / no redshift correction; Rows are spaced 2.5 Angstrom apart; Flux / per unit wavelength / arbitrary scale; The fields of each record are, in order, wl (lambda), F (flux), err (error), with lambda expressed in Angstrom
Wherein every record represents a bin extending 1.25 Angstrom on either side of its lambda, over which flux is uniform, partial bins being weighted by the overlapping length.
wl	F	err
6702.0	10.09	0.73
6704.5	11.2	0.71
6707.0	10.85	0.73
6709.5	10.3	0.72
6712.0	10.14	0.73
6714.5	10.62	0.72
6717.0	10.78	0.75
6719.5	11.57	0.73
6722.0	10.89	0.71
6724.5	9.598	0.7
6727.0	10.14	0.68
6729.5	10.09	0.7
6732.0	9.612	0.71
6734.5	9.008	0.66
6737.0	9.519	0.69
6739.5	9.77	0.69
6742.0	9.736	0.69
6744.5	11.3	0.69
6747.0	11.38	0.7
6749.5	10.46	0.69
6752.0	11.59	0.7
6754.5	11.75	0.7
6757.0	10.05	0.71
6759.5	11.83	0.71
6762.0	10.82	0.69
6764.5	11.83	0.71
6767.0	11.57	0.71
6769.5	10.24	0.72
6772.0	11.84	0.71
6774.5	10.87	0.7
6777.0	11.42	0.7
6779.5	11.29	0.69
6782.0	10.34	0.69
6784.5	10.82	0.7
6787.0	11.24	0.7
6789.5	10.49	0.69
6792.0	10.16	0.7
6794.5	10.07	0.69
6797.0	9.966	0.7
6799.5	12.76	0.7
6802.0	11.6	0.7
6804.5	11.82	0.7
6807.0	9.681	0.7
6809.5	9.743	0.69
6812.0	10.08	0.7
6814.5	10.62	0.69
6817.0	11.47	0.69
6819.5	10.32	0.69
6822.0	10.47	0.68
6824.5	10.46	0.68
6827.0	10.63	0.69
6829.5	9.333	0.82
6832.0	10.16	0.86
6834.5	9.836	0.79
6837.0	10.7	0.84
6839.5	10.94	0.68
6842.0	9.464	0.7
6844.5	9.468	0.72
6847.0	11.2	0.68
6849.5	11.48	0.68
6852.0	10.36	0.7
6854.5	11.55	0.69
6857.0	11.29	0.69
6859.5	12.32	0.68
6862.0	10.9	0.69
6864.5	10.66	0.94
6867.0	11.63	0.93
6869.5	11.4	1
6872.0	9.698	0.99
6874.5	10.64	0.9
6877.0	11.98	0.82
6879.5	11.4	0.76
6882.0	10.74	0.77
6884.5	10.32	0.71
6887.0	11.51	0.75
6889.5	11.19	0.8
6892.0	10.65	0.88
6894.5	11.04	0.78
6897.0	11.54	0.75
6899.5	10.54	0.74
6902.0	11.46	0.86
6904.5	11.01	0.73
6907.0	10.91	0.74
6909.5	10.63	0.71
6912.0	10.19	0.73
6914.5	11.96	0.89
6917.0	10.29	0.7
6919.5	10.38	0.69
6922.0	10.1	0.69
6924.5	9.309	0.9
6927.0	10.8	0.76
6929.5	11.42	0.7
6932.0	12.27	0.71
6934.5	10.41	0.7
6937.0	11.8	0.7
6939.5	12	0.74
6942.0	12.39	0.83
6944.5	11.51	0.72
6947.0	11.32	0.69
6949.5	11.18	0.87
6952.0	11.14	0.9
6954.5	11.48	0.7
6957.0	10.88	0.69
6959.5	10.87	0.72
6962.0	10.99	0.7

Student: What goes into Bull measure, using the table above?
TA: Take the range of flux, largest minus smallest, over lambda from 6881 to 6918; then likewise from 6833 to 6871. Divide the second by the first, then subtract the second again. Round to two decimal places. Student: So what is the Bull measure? -1.24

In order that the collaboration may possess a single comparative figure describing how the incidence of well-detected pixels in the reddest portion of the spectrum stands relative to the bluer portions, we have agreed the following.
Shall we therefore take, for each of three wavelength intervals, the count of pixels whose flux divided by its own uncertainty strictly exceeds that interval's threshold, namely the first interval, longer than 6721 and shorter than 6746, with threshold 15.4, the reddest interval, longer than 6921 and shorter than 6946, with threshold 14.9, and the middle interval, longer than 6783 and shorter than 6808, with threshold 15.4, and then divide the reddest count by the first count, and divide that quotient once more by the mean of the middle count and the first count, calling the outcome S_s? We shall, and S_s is 2.0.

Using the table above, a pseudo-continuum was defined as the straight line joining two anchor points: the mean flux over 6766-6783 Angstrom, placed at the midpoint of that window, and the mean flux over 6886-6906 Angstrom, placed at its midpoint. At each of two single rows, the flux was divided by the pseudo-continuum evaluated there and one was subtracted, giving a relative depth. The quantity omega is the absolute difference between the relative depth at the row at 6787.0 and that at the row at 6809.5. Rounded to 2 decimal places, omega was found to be 0.14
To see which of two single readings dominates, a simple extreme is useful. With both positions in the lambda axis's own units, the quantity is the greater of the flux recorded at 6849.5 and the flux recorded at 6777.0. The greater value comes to 11.5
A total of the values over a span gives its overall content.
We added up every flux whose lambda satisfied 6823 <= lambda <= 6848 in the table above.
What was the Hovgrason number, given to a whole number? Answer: 102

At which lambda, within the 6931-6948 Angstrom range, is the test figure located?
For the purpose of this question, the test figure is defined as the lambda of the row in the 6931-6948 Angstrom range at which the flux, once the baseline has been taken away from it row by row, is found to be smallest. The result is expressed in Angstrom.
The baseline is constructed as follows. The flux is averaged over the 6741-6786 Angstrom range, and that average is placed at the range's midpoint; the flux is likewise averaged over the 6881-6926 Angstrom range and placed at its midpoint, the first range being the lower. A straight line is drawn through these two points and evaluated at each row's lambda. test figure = 6934.5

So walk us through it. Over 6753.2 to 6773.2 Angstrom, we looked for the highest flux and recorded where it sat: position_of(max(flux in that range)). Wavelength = 6772.0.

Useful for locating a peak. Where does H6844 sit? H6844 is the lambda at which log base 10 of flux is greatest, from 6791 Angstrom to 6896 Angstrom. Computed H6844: 6799.5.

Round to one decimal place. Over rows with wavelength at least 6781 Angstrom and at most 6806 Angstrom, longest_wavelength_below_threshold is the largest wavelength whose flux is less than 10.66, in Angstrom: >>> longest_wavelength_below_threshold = 6797.0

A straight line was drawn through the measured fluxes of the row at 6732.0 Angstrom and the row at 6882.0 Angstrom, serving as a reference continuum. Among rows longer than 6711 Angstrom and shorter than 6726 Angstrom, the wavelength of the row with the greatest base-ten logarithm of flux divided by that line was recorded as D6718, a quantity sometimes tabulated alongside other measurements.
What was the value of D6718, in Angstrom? 6719.5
